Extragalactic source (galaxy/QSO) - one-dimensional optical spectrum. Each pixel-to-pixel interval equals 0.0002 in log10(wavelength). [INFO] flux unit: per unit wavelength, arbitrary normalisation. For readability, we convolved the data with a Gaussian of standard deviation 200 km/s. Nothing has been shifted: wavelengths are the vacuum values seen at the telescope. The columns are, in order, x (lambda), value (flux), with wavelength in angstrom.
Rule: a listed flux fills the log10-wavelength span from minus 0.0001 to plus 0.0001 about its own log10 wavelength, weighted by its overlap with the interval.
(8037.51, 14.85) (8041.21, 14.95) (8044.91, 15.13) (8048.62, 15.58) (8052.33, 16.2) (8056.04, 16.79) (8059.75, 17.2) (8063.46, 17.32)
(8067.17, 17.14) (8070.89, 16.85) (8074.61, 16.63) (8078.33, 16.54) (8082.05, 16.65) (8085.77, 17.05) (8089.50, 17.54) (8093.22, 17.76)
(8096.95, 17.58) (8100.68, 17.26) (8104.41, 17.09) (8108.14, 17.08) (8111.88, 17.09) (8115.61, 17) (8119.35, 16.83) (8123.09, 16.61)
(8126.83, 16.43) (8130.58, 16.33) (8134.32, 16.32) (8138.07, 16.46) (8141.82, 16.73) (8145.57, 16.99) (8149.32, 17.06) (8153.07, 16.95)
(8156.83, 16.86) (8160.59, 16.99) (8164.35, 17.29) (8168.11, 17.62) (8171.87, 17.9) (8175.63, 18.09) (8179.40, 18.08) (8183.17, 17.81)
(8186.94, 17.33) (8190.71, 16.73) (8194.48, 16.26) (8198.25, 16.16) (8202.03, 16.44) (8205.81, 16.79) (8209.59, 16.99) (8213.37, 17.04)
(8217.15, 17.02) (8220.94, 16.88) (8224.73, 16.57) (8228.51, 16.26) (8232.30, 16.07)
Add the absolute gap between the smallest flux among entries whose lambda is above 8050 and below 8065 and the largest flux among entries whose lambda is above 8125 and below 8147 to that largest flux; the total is 17.8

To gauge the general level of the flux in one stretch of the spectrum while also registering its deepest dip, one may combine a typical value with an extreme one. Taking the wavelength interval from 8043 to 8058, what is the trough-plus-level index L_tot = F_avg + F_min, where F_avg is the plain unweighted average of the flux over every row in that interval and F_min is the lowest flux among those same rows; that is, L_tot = 31.1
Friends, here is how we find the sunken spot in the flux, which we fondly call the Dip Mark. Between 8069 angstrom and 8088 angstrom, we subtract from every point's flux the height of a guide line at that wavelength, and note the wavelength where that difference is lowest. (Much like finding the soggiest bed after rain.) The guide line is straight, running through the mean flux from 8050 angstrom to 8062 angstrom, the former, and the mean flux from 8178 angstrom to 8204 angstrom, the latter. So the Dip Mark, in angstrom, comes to 8078.33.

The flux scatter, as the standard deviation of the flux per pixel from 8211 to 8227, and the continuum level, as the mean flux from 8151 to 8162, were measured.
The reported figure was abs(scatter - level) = 16.7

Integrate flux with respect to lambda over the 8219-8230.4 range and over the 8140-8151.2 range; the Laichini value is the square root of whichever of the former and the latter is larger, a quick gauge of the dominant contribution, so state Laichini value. 13.8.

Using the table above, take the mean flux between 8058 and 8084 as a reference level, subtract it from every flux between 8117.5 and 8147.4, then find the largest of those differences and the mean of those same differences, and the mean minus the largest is -0.40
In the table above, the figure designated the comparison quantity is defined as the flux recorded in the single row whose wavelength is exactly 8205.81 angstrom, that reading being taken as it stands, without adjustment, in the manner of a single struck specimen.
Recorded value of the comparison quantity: 16.79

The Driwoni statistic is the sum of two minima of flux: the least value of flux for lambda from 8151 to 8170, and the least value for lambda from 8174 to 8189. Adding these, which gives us 34.2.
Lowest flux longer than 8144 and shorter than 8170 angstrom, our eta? 16.86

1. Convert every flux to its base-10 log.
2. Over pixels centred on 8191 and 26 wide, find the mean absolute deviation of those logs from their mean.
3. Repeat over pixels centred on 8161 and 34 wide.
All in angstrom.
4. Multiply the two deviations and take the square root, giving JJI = 0.013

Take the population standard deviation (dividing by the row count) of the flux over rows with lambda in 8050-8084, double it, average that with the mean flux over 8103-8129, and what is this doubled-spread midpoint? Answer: 8.8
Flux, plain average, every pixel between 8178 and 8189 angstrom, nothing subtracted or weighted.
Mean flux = 17.7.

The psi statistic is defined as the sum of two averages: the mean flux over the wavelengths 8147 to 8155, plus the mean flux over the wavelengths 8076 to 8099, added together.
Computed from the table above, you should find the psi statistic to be 34.2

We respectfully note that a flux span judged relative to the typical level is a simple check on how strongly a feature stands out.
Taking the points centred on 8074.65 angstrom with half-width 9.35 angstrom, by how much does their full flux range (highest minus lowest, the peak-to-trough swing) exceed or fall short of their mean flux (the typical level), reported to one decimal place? -16.2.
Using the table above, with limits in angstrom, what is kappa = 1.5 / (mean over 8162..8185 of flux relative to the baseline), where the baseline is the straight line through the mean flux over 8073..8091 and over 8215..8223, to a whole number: 2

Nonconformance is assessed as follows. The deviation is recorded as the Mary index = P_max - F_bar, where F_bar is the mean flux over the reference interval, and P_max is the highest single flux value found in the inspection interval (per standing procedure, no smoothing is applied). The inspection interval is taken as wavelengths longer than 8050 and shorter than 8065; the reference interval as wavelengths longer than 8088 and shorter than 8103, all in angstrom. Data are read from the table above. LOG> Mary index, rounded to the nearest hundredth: -0.21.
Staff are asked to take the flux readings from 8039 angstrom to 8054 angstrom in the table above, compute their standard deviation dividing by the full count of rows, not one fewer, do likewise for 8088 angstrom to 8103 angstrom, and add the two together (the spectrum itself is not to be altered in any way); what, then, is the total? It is 0.66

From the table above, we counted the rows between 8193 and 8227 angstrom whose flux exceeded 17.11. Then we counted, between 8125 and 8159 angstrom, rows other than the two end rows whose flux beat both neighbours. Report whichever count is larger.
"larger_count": 1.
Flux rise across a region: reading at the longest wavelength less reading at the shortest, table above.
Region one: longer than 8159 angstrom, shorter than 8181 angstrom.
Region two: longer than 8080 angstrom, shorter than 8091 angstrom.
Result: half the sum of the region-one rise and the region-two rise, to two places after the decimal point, 0.99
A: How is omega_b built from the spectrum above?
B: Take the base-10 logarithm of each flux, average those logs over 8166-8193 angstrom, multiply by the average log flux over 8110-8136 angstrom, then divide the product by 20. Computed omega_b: 0.0761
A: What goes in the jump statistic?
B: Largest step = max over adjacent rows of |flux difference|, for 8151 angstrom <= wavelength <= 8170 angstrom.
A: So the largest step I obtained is 0.33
